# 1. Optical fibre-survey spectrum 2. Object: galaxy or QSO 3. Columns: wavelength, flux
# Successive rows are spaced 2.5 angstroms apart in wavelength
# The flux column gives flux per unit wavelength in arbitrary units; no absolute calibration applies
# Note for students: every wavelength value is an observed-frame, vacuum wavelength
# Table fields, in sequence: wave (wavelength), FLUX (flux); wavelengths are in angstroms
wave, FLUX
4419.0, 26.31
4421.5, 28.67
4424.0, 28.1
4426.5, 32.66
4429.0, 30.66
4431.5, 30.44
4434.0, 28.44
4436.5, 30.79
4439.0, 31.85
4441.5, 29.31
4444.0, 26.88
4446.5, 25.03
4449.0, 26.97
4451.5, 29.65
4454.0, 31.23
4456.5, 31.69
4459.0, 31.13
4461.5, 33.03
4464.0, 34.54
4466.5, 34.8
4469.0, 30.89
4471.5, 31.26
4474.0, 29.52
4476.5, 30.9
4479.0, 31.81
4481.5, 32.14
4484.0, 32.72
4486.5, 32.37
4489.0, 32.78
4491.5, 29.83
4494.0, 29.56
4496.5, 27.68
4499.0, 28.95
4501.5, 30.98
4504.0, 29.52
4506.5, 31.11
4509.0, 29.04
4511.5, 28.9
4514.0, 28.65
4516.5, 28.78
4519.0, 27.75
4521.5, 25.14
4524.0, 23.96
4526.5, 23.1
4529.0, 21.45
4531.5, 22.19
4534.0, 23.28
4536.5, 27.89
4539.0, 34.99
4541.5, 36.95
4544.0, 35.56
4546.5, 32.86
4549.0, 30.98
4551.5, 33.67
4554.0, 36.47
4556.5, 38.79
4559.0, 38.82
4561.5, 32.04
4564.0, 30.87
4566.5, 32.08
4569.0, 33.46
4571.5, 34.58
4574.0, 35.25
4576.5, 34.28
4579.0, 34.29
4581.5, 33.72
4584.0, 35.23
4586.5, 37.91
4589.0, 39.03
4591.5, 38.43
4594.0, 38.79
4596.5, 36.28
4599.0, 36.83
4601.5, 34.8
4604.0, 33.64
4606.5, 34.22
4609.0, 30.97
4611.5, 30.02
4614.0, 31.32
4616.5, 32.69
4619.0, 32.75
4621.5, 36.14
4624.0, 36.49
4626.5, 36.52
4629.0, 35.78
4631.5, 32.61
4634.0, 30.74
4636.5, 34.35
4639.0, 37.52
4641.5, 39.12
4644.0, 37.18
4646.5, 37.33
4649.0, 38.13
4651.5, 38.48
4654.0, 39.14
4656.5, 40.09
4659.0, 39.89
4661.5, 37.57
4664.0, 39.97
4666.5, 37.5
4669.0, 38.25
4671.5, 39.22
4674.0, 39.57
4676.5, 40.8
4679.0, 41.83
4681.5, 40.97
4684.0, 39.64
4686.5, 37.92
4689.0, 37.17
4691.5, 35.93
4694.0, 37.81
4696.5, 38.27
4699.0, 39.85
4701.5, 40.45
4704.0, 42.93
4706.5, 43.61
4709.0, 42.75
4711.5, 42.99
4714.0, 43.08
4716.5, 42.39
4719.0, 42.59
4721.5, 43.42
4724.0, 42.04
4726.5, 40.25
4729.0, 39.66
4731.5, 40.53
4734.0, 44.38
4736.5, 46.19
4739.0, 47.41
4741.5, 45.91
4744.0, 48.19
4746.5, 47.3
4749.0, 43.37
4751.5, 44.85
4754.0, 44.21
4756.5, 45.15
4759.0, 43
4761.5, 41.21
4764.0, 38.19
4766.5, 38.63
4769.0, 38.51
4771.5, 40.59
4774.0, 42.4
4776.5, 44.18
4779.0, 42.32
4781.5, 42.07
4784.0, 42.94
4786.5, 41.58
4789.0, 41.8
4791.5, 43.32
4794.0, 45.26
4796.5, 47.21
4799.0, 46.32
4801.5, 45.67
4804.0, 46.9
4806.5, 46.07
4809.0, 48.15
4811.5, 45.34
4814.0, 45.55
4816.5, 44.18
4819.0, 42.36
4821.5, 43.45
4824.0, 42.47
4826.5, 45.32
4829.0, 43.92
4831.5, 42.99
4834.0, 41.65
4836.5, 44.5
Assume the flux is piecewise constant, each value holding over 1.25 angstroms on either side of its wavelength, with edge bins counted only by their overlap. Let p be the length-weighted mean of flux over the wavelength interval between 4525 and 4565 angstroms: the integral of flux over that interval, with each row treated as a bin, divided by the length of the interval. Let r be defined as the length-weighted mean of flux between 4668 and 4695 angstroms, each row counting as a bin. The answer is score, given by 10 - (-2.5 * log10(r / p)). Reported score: 10.2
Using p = 31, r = 39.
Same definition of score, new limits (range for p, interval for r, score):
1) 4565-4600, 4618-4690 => 10.1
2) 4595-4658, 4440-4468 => 9.8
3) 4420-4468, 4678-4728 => 10.3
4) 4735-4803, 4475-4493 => 9.7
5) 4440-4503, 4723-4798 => 10.4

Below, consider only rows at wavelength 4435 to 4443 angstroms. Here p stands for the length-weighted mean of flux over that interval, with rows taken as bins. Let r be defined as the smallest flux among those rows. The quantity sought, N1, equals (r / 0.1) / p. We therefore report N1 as 9.62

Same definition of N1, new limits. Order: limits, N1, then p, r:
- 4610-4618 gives 9.57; 31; 30.02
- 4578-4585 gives 9.81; 34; 33.72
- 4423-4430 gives 9.20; 31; 28.1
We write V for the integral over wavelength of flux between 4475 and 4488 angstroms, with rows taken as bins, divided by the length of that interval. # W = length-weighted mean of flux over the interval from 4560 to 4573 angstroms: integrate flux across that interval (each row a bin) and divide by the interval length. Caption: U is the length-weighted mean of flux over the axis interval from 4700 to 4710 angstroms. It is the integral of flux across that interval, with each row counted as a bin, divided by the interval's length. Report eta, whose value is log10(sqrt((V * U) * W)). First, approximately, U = 42.4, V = 32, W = 32.8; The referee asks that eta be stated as 2.32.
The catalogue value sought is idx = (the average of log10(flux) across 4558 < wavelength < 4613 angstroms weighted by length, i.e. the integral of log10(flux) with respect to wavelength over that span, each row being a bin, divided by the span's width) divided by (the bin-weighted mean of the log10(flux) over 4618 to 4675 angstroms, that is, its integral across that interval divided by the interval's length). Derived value 0.981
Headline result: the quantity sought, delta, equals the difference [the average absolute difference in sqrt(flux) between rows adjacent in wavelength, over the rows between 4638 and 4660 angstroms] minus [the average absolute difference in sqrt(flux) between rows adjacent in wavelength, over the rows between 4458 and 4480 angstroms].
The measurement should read -0.07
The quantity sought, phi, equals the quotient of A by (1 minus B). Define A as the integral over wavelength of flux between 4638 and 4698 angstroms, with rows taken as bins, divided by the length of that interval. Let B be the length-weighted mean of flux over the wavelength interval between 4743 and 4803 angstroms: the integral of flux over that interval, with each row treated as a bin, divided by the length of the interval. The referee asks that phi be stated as -0.92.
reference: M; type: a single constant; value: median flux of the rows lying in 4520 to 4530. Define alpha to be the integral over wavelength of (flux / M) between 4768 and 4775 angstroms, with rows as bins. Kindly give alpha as 12.0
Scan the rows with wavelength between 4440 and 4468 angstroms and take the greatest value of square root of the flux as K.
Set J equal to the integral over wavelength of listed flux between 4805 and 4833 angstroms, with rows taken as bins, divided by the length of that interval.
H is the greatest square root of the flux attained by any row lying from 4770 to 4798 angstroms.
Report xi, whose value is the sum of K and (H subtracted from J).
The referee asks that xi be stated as 44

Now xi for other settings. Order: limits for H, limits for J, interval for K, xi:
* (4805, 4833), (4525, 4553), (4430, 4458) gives 28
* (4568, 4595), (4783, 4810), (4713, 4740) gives 46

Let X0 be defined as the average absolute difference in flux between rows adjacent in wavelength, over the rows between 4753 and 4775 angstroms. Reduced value 1.5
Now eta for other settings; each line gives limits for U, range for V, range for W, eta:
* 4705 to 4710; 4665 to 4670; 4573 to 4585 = 2.38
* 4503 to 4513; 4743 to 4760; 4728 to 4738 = 2.38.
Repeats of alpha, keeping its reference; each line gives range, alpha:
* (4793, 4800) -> 13.8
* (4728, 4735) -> 12.3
